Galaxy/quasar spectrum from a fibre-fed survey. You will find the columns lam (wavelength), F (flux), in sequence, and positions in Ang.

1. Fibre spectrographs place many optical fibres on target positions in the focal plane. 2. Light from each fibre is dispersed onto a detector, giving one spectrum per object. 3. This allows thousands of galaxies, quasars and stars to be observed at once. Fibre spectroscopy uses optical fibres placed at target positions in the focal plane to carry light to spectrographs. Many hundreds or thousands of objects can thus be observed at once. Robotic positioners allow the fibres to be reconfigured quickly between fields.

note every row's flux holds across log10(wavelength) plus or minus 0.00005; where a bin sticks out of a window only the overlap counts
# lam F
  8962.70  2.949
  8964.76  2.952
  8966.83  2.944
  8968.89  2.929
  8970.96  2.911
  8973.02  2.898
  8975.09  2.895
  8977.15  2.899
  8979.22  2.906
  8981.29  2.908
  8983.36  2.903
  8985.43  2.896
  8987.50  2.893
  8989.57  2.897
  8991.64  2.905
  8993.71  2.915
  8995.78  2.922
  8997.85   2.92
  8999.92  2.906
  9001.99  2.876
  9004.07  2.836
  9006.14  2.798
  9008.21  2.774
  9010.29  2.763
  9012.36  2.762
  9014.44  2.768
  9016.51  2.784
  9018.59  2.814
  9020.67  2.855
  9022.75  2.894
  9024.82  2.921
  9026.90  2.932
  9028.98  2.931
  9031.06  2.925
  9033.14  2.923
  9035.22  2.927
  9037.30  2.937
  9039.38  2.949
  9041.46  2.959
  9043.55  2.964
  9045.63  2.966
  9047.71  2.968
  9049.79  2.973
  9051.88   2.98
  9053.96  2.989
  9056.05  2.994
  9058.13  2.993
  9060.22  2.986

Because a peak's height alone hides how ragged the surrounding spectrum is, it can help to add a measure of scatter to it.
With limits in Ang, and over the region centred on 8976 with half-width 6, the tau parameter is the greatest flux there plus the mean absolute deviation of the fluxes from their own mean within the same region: 2.92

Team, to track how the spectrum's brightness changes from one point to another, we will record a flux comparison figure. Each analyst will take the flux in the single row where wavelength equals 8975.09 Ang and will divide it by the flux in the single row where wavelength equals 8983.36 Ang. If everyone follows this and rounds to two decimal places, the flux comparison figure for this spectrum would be 1.00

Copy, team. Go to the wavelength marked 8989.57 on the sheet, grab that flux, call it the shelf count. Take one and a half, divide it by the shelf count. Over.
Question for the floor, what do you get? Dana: 0.518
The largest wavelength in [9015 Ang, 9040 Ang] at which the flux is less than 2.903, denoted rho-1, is 9022.75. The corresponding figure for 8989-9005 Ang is 9004.07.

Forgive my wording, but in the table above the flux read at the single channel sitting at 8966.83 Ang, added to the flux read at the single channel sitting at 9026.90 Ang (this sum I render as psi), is 5.876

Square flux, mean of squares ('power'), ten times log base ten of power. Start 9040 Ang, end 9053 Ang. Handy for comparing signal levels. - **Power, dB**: 9.45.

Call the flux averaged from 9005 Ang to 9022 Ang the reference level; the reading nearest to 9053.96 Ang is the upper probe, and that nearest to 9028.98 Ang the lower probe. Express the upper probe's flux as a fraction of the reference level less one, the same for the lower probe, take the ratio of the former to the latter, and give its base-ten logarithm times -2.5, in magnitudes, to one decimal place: -0.4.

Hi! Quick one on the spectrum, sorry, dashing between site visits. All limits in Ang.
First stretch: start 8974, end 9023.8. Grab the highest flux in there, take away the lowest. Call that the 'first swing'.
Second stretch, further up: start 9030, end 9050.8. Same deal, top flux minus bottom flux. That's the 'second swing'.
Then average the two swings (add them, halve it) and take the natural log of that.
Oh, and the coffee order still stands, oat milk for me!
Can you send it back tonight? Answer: -2.25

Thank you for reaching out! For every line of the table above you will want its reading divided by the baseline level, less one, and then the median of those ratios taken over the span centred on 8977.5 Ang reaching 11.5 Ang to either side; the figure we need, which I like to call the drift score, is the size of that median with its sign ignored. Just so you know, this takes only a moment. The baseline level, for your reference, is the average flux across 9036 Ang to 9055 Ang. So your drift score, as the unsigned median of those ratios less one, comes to 0.021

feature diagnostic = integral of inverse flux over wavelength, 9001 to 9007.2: 2.19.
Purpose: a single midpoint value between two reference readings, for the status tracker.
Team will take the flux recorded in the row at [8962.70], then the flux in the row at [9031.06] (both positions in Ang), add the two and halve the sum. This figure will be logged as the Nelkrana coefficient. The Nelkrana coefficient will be 2.94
